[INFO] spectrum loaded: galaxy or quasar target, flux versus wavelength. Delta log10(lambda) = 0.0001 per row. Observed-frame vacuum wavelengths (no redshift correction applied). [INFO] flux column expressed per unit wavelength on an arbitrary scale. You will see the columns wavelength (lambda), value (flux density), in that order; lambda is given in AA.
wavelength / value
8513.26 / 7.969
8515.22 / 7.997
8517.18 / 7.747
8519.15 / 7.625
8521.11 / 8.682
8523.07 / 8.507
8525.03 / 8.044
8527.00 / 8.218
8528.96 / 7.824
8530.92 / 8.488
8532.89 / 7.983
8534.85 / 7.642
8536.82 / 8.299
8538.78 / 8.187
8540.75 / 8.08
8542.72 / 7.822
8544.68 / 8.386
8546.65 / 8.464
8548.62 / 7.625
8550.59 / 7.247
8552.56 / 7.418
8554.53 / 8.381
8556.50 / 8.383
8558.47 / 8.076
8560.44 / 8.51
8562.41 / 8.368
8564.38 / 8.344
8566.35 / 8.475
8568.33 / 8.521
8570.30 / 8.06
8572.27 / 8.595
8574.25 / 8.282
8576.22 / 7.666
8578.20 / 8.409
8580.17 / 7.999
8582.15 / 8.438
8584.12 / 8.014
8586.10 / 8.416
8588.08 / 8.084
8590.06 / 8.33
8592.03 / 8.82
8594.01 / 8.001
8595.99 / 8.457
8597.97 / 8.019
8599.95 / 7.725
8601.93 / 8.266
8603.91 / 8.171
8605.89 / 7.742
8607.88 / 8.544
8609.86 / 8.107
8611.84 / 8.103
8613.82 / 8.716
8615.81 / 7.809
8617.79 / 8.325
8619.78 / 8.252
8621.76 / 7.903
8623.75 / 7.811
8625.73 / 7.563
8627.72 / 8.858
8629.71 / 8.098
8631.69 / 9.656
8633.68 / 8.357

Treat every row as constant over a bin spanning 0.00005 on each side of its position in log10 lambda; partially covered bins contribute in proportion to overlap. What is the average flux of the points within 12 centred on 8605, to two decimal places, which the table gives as 8.09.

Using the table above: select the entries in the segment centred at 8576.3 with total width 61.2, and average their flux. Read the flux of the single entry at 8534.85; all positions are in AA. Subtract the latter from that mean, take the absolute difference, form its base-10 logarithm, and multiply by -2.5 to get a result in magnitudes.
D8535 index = 0.7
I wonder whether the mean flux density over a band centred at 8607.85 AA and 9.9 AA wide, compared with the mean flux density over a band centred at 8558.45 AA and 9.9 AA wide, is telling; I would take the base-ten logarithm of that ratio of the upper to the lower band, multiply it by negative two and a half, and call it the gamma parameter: 0.028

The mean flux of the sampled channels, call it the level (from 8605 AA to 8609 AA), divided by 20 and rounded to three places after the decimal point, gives 0.407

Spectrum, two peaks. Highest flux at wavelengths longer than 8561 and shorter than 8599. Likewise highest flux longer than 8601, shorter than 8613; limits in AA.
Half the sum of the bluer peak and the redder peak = 8.68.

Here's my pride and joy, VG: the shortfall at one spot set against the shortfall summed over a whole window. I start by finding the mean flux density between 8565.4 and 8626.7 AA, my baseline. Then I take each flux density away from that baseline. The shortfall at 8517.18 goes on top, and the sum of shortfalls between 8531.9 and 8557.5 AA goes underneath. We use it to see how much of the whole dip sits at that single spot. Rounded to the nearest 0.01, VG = 0.18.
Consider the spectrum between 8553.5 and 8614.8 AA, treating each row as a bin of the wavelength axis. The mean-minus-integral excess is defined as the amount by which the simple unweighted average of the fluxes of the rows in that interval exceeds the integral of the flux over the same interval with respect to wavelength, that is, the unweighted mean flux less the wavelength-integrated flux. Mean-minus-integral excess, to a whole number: -498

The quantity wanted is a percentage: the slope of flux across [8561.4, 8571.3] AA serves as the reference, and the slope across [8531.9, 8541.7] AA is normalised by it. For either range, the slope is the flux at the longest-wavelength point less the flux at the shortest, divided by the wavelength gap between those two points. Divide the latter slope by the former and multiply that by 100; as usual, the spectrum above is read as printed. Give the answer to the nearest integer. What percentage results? -32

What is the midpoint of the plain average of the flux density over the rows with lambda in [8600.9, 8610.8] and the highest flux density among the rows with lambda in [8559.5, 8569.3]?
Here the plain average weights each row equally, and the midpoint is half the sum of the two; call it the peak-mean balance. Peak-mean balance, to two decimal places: 8.34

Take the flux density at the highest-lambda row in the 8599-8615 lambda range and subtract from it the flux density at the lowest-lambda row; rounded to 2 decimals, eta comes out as 0.99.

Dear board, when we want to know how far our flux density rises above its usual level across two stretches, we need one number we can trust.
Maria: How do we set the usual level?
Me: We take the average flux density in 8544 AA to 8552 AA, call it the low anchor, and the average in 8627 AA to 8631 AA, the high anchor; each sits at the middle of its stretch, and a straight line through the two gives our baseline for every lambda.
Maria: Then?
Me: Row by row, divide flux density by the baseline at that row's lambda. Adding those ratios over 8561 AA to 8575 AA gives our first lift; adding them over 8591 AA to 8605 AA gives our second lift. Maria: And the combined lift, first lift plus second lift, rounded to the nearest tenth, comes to 14.2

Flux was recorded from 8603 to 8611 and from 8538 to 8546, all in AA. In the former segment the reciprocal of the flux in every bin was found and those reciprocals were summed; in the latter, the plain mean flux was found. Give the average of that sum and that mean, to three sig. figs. 4.31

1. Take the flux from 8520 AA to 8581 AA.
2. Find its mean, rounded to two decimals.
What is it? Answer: 8.16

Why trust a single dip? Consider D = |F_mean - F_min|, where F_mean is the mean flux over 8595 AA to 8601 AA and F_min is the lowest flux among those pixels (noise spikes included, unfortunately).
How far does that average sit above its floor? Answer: 0.34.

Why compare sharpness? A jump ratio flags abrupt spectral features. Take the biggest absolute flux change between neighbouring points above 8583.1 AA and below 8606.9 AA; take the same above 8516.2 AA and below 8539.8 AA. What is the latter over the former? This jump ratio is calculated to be 1.29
